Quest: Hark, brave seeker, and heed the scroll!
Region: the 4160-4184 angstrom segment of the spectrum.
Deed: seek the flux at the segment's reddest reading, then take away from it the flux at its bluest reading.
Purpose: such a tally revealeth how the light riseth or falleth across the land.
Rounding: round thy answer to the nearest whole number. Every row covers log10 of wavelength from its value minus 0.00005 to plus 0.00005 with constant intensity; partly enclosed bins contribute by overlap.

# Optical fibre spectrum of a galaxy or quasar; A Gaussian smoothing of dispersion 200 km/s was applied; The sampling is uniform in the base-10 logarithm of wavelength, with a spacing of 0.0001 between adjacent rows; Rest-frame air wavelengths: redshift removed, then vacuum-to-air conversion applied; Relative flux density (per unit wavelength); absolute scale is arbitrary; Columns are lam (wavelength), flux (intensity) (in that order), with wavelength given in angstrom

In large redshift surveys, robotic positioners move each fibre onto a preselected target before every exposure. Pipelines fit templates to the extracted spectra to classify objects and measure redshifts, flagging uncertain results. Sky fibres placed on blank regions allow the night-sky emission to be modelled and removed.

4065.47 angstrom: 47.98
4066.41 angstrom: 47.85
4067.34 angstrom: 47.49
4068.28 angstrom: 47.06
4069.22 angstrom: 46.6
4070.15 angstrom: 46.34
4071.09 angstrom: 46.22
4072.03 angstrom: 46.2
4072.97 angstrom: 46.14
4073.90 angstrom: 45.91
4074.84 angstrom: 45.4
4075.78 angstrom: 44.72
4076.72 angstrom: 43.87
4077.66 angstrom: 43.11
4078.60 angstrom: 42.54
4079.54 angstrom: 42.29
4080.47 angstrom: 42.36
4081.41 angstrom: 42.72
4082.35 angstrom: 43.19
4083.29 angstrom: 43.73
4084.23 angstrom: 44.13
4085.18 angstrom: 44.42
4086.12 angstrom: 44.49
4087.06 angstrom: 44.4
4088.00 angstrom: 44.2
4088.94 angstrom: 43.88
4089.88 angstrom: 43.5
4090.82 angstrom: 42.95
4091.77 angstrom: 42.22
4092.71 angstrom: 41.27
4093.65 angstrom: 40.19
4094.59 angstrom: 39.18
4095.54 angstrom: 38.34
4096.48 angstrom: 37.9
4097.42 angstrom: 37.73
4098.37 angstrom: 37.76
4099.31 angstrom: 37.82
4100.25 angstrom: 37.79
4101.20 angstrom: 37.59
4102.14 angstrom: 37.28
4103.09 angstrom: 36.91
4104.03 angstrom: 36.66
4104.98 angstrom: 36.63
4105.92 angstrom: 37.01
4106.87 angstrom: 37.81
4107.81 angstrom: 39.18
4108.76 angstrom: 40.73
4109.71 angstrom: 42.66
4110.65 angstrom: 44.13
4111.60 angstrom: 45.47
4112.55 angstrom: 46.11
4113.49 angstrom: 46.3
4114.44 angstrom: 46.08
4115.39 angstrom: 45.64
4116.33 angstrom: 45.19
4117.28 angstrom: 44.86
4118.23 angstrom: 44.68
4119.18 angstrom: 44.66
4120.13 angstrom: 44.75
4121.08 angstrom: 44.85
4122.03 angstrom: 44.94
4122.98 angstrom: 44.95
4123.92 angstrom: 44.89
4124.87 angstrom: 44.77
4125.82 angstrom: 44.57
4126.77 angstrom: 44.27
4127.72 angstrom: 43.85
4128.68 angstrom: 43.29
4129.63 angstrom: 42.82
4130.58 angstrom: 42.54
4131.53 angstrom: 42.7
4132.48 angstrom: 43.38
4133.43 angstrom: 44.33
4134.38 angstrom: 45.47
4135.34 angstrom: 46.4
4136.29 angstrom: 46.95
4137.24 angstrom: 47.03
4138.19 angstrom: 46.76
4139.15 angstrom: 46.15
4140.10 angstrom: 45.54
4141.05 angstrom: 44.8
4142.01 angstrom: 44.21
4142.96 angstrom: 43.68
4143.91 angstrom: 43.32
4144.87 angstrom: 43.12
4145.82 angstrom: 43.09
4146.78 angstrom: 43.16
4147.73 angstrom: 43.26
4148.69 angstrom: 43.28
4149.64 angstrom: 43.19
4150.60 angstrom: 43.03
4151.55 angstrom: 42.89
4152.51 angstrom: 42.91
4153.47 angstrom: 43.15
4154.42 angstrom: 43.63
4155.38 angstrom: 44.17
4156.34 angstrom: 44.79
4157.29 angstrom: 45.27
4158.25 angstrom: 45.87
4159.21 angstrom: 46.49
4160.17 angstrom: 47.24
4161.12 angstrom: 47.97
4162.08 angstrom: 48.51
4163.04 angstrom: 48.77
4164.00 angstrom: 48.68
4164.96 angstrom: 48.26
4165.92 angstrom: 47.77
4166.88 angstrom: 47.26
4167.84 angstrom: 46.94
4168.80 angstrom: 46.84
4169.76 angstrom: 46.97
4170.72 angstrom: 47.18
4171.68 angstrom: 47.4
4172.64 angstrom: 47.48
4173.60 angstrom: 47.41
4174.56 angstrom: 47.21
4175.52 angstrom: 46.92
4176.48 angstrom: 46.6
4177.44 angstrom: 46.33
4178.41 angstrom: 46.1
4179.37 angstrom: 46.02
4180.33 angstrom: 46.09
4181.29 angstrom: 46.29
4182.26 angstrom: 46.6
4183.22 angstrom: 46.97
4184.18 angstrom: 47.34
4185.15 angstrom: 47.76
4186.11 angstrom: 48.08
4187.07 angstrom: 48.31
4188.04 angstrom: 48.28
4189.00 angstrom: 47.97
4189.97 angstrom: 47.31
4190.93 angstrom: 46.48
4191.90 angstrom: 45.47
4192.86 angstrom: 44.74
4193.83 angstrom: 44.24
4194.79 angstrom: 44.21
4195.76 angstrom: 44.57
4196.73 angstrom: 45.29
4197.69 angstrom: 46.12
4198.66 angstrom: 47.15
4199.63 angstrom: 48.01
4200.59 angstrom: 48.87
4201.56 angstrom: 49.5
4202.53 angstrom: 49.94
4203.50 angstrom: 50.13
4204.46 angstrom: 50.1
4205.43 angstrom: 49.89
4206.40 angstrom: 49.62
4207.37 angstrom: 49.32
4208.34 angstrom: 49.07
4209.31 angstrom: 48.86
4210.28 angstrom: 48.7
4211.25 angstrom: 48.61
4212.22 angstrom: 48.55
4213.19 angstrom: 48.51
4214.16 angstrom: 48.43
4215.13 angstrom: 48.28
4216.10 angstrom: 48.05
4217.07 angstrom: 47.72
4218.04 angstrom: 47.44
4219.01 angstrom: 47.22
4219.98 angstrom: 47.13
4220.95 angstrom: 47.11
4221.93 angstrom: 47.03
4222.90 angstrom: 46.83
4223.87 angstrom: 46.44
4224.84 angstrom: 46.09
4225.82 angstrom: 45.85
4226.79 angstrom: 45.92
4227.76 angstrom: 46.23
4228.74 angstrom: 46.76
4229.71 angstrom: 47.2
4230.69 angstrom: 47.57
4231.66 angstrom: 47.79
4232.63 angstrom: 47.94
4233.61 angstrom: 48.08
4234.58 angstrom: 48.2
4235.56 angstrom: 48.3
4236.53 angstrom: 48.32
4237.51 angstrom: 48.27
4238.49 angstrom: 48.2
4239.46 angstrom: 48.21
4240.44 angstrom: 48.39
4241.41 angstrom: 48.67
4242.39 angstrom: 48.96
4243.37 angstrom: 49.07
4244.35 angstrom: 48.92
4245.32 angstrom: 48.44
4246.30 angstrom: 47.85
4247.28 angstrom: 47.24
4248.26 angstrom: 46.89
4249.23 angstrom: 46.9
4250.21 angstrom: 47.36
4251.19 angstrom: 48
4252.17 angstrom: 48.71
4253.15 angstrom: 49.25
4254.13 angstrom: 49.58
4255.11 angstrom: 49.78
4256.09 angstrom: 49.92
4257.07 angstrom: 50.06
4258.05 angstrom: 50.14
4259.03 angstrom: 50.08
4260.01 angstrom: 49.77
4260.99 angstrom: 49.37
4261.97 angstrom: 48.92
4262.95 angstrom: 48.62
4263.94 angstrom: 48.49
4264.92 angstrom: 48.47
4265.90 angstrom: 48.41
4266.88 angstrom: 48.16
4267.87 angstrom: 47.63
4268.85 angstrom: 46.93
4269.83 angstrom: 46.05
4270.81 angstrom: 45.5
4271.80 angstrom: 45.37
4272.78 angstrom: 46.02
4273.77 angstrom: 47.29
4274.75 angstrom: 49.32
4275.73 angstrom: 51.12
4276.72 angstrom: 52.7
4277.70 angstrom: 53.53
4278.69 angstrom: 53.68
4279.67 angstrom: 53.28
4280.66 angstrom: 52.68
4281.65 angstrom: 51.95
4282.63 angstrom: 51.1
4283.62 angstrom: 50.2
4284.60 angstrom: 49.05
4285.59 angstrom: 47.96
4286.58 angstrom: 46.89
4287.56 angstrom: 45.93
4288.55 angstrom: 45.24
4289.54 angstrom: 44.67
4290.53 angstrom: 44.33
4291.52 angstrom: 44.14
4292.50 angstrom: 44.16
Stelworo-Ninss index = 0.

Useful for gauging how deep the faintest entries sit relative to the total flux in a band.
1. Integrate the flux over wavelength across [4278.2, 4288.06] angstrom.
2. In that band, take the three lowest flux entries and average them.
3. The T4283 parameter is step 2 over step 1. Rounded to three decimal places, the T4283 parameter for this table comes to 0.095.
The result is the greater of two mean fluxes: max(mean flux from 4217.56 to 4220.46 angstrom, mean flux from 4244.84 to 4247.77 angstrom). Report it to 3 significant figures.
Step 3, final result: 47.8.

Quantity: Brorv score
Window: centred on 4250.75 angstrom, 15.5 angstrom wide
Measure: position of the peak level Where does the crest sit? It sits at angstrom 4258.05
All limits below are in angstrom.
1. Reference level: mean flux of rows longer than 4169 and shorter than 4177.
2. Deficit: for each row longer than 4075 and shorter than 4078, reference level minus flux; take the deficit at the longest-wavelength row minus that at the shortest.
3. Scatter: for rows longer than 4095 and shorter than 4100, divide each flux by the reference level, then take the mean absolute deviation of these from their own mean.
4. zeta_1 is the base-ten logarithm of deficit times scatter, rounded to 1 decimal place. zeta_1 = -2.2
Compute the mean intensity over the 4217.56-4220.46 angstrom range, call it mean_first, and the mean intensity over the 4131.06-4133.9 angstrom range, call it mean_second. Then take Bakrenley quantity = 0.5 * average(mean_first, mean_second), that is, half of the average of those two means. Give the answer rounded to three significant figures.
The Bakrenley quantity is 22.7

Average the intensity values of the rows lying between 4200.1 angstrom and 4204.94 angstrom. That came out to 50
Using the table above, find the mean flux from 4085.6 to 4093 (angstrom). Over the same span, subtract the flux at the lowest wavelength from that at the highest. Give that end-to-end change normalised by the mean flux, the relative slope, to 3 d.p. -0.074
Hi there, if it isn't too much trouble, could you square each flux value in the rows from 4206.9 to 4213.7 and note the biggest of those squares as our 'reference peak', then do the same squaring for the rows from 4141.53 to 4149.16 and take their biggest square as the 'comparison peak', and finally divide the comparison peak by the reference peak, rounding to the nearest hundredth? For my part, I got 0.80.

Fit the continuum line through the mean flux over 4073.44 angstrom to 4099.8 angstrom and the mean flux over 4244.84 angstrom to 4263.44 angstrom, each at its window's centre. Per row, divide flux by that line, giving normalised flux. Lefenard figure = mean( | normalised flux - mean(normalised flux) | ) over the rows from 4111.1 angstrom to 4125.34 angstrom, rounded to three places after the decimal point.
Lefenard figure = 0.014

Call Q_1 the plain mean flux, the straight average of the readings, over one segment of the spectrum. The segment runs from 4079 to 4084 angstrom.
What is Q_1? 43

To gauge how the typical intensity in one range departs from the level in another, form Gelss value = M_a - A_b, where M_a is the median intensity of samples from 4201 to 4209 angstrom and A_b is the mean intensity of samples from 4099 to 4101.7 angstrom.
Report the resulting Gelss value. 12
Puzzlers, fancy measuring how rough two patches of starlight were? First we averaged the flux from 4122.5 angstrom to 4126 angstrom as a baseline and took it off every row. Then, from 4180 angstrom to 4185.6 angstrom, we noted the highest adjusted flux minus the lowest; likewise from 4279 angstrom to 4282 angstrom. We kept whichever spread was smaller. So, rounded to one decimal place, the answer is 1.3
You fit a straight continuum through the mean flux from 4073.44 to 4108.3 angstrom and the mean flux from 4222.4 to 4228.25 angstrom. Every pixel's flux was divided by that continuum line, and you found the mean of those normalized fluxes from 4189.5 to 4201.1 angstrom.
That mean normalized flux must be 1.02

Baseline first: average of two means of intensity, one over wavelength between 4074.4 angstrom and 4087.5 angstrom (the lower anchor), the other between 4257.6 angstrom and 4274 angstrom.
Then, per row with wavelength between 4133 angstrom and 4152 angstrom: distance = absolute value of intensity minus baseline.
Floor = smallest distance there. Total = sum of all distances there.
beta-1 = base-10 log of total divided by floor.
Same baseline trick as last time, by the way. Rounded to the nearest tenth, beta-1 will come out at 2.1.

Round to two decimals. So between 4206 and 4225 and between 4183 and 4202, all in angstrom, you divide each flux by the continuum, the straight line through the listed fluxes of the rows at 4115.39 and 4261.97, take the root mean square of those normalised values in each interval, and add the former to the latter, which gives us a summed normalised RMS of 1.99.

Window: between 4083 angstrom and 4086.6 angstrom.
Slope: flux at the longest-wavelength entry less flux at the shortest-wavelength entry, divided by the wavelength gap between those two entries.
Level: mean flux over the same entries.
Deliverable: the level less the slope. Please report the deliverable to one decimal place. 43.9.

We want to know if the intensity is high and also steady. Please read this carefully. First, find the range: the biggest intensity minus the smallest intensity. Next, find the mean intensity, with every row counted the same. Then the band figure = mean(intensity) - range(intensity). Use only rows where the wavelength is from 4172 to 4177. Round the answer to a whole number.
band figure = 46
